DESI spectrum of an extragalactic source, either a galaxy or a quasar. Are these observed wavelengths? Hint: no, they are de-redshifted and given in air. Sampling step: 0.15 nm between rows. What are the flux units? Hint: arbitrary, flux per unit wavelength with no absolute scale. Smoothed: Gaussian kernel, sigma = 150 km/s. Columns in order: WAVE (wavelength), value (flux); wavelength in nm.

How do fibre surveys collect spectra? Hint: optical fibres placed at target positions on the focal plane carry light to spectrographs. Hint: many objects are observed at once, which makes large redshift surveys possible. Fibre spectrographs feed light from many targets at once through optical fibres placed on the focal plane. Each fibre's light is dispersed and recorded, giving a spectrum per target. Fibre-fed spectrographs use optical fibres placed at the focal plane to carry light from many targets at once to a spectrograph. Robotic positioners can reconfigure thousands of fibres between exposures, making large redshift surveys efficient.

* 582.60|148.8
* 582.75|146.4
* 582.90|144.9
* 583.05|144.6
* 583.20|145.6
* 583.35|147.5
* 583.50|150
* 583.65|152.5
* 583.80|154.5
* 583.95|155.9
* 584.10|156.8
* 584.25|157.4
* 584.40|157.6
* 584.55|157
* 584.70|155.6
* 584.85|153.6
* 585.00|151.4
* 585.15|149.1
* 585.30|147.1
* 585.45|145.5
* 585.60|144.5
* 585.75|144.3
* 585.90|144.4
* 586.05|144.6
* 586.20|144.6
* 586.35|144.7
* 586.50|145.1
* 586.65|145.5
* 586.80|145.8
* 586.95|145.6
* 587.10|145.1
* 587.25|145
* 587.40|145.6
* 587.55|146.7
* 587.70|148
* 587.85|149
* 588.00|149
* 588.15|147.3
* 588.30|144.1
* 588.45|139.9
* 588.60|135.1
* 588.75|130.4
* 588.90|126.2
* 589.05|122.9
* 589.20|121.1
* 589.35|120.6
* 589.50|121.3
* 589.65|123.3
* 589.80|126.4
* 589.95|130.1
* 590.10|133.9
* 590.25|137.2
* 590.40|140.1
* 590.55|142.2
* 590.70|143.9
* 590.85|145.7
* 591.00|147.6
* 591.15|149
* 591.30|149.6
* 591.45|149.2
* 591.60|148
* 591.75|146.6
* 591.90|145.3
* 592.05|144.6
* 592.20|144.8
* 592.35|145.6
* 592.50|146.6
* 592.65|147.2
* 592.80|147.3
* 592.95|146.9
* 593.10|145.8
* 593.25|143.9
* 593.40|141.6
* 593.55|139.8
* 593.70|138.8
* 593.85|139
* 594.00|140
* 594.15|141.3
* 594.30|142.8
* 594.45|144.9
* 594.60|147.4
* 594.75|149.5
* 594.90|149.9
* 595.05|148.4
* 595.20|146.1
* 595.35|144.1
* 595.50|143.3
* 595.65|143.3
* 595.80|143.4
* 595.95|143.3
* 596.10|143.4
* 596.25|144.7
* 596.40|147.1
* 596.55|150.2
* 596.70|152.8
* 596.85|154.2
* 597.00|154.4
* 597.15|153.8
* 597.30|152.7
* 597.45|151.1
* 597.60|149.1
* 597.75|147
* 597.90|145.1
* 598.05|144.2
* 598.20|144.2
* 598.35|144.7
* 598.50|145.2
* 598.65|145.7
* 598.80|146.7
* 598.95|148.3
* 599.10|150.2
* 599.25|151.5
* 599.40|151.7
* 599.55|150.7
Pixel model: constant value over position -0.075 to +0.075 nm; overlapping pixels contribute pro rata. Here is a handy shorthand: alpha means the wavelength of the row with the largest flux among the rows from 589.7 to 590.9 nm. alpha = 590.85 nm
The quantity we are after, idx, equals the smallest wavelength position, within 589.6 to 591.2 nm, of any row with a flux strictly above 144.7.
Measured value 590.85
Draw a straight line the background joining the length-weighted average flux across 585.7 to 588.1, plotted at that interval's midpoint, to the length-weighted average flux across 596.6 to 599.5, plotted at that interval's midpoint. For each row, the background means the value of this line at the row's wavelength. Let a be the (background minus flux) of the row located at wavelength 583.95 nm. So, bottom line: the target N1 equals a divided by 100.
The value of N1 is -0.109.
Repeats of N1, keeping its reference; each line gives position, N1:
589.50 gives 0.253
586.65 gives 0.003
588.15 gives -0.011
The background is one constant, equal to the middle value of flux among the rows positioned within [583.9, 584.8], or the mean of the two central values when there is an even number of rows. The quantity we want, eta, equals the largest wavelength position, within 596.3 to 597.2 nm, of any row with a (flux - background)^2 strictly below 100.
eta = 597.15 nm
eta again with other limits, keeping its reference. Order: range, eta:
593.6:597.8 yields 597.75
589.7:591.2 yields 591.15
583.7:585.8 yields 585.30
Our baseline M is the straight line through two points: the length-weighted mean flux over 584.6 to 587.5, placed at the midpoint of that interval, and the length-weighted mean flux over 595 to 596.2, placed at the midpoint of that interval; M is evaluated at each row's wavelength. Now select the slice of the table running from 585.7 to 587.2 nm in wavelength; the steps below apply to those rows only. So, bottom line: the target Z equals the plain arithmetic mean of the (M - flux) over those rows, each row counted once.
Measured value 1.7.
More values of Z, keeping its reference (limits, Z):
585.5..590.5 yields 7.6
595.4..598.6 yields -3.5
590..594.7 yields 1.1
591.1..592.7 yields -1.7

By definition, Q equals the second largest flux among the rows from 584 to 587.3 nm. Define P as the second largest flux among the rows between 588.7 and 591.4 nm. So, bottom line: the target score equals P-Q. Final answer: -8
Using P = 149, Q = 157.4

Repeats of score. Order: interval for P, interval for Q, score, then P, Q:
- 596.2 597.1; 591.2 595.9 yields 5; 154.2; 149.6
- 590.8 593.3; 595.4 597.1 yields -5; 149.2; 154.2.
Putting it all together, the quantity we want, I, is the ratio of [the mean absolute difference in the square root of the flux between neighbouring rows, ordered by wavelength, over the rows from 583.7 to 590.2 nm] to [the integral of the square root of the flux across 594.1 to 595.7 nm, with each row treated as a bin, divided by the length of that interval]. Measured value 0.0054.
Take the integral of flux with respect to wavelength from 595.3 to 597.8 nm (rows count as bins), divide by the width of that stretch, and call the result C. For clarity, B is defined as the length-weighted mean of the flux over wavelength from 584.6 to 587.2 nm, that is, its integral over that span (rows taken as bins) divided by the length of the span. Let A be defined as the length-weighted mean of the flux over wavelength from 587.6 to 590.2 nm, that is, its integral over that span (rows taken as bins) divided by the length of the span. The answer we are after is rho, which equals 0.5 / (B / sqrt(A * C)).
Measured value 0.479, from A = 134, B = 147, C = 148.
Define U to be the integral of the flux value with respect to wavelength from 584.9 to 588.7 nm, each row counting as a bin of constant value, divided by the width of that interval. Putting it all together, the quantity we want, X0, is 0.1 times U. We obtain 14.5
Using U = 145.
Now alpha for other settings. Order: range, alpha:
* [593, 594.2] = 593.10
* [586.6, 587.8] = 587.70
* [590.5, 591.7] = 591.30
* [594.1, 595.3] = 594.90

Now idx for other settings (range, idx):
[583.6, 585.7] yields 583.65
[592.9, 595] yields 592.95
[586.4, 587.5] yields 586.50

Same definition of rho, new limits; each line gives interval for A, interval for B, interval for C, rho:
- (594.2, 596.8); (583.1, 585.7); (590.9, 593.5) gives 0.482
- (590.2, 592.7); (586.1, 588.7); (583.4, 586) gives 0.512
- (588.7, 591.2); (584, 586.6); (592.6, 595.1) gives 0.463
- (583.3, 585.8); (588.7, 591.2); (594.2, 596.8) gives 0.561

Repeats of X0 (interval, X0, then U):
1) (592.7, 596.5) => 14.4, 144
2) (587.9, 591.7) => 13.7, 137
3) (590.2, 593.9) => 14.5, 145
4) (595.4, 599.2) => 14.8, 148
